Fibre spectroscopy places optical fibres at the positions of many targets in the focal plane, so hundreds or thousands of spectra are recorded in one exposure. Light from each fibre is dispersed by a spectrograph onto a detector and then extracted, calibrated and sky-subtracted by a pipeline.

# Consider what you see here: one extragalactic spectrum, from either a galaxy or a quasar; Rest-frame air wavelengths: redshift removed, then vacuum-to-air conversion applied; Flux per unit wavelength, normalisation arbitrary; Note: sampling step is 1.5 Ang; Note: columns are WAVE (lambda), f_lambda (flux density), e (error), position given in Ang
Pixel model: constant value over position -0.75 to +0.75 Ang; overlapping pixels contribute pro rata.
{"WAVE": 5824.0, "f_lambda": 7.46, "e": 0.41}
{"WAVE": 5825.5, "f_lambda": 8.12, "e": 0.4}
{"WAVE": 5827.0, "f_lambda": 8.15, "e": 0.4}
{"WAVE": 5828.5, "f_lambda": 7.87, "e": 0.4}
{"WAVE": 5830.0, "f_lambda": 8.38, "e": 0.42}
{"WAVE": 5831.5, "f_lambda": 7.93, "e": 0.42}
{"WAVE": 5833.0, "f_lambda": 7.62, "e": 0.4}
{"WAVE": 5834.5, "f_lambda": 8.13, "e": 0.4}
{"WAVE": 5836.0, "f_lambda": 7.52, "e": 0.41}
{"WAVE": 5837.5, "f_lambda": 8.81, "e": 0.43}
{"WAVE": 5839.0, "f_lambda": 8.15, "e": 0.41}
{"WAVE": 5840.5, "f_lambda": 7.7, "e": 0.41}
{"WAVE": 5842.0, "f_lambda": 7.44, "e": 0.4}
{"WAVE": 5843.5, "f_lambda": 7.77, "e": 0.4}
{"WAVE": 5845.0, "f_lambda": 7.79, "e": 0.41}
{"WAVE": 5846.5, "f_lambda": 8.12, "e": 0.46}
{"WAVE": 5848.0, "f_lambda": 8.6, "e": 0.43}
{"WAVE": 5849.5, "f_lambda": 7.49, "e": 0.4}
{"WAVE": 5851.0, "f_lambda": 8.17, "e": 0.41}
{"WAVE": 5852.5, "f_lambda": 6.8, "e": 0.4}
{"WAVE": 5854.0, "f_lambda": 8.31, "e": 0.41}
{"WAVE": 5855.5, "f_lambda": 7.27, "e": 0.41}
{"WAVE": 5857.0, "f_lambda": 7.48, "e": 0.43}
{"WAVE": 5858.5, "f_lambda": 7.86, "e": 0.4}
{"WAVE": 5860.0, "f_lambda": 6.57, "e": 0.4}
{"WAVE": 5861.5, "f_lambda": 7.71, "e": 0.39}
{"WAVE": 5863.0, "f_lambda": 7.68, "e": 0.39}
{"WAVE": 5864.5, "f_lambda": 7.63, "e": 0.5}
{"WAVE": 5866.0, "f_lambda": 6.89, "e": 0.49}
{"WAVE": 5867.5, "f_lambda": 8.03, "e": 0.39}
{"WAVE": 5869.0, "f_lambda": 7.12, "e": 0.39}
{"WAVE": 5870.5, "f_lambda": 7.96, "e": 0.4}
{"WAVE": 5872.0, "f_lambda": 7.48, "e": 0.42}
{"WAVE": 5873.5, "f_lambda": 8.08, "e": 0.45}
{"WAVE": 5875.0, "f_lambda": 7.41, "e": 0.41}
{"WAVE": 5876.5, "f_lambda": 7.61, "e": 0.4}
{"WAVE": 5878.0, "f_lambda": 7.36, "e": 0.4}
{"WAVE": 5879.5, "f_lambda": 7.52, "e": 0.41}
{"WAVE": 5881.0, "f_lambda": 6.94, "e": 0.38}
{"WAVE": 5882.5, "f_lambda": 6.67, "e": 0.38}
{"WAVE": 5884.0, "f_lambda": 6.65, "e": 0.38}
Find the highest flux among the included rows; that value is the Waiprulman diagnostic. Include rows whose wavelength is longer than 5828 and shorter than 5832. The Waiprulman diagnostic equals 8.38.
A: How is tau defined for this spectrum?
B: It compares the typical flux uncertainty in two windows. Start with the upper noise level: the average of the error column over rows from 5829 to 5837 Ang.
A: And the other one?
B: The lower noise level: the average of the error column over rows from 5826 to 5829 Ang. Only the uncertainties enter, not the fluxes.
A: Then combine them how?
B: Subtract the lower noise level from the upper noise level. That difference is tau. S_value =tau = 0.010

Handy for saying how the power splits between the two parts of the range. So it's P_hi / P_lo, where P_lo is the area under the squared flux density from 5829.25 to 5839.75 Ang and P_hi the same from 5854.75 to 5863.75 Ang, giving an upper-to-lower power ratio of 0.73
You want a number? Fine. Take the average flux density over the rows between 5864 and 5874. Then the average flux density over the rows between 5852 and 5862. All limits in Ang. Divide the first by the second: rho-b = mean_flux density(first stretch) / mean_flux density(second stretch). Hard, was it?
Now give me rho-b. 1.02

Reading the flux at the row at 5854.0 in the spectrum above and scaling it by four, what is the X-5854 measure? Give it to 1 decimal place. 33.2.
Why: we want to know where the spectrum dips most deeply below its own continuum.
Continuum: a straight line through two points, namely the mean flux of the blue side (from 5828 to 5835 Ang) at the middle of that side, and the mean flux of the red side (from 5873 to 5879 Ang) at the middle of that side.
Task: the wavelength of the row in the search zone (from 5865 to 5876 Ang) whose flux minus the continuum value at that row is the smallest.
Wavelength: 5866.0 Ang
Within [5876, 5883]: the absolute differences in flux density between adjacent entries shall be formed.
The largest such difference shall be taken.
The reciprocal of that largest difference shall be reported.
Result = 1.72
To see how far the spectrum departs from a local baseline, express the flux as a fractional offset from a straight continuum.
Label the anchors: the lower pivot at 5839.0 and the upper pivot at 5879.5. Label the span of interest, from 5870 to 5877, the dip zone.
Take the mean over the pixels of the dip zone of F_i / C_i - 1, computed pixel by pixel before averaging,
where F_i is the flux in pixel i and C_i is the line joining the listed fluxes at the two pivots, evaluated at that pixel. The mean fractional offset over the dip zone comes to 0.01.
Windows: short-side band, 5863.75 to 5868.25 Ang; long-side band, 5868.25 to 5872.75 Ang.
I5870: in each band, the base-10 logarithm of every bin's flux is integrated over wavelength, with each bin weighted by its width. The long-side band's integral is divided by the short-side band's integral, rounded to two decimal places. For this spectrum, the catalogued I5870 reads 1.00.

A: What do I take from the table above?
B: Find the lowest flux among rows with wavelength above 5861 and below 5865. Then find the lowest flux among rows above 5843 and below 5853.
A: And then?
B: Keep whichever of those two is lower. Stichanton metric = 6.80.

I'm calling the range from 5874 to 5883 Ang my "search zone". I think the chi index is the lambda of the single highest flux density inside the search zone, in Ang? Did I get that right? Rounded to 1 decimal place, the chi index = 5876.5 Ang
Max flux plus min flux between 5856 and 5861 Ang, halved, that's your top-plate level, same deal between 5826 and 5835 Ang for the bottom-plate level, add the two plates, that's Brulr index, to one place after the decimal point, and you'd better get 15.2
